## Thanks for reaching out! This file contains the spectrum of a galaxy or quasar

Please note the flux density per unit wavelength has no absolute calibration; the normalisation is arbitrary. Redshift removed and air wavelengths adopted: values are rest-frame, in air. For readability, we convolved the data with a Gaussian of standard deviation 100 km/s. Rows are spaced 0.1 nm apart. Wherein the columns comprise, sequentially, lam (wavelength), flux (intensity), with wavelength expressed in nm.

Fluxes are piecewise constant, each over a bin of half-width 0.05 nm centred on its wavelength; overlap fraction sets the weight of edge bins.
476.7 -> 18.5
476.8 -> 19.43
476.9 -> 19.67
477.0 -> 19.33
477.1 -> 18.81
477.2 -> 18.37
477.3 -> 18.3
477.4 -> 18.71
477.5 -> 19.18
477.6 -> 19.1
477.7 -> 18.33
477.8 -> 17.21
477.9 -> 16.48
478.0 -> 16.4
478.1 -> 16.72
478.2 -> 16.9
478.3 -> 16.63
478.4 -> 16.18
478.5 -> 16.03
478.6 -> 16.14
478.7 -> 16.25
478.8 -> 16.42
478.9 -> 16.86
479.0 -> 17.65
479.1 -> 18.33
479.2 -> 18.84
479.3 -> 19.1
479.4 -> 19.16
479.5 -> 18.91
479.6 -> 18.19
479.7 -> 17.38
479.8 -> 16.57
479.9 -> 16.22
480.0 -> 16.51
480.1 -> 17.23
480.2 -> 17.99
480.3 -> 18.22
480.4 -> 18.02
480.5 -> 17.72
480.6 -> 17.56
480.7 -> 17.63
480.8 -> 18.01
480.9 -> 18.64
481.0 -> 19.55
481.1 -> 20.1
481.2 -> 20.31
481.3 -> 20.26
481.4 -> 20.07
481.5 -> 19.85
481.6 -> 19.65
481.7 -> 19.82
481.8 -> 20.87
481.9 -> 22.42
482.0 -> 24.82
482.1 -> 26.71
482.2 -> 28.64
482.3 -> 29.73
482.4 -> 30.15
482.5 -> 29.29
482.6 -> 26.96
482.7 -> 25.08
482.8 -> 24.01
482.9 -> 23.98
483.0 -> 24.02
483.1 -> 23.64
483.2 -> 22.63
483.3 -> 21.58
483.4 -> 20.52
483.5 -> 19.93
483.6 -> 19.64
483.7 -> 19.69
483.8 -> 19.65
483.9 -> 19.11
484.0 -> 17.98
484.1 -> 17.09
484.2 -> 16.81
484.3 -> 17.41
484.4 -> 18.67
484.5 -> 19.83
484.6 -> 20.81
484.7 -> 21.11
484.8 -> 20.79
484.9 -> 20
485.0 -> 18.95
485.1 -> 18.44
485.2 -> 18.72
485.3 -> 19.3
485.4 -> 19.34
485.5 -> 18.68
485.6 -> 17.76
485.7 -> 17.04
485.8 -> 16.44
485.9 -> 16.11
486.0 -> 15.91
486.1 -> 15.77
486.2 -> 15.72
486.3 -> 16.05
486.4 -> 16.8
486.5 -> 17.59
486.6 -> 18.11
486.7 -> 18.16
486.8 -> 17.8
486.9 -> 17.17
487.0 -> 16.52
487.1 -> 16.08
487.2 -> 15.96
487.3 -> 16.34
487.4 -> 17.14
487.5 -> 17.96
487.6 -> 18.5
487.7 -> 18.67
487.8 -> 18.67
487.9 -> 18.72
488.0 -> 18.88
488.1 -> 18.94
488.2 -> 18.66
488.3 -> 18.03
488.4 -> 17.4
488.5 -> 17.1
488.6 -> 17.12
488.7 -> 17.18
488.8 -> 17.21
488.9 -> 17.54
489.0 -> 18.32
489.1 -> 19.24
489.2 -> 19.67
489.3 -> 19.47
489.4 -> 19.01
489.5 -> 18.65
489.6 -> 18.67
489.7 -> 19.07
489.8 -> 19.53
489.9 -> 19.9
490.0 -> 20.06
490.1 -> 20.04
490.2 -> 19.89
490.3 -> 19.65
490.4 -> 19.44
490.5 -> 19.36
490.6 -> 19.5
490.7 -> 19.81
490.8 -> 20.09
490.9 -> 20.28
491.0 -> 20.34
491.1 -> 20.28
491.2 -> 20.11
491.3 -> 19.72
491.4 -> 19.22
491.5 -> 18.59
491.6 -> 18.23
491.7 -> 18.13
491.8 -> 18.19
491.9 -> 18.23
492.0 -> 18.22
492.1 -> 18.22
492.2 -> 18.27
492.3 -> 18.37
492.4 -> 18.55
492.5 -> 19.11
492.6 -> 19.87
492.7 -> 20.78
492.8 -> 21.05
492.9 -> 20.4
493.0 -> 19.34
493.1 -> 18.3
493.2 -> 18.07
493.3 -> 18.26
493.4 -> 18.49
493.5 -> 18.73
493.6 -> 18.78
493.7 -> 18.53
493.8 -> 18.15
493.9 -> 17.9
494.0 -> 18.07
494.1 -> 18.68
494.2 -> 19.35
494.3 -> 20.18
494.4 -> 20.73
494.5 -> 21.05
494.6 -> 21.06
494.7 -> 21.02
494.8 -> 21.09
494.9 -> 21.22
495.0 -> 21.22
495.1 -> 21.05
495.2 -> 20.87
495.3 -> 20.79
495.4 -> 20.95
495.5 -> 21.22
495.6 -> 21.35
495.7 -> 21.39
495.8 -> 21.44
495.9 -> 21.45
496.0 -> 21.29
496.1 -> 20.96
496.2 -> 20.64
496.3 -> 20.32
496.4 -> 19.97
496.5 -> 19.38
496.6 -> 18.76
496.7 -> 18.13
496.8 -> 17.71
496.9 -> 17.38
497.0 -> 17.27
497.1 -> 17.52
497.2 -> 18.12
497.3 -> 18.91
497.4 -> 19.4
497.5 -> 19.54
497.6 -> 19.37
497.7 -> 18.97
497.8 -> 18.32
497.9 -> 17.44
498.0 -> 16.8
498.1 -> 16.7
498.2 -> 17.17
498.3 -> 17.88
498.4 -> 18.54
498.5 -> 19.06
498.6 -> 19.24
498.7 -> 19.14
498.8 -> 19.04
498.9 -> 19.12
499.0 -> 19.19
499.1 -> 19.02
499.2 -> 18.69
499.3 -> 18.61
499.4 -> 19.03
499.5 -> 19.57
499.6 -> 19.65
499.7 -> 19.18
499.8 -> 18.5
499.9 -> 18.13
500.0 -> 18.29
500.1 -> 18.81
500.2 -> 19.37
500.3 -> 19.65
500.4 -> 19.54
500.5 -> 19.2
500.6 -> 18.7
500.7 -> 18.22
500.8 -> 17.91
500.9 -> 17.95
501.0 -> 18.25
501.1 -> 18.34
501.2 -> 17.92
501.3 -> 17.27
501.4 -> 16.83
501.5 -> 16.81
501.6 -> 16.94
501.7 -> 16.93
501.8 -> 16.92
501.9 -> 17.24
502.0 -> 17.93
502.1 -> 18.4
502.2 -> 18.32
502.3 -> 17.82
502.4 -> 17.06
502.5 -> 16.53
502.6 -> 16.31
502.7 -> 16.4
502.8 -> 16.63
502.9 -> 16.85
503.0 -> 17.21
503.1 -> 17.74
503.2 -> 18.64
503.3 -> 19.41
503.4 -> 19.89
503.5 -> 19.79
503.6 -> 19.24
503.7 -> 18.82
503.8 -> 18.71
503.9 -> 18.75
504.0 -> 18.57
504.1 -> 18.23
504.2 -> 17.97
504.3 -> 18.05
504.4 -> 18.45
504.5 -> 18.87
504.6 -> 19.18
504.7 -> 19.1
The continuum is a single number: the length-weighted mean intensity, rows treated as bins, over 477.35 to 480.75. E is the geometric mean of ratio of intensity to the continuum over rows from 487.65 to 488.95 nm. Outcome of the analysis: 1.029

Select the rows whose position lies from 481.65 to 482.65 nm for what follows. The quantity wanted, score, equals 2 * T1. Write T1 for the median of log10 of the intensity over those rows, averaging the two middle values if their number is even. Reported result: 2.86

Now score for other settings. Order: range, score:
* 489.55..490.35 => 2.59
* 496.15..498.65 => 2.54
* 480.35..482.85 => 2.61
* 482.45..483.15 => 2.76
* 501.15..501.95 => 2.46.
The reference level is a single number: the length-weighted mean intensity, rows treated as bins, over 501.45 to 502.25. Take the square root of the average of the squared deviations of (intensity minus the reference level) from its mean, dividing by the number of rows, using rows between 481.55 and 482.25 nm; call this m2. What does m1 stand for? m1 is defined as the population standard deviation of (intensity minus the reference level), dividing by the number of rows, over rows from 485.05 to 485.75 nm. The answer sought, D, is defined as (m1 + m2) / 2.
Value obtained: 2.0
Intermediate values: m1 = 0.77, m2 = 3.3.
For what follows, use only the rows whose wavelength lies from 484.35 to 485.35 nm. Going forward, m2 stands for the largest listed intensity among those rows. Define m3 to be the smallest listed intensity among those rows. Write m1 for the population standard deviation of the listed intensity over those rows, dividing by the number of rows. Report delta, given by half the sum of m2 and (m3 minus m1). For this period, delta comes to 19.3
